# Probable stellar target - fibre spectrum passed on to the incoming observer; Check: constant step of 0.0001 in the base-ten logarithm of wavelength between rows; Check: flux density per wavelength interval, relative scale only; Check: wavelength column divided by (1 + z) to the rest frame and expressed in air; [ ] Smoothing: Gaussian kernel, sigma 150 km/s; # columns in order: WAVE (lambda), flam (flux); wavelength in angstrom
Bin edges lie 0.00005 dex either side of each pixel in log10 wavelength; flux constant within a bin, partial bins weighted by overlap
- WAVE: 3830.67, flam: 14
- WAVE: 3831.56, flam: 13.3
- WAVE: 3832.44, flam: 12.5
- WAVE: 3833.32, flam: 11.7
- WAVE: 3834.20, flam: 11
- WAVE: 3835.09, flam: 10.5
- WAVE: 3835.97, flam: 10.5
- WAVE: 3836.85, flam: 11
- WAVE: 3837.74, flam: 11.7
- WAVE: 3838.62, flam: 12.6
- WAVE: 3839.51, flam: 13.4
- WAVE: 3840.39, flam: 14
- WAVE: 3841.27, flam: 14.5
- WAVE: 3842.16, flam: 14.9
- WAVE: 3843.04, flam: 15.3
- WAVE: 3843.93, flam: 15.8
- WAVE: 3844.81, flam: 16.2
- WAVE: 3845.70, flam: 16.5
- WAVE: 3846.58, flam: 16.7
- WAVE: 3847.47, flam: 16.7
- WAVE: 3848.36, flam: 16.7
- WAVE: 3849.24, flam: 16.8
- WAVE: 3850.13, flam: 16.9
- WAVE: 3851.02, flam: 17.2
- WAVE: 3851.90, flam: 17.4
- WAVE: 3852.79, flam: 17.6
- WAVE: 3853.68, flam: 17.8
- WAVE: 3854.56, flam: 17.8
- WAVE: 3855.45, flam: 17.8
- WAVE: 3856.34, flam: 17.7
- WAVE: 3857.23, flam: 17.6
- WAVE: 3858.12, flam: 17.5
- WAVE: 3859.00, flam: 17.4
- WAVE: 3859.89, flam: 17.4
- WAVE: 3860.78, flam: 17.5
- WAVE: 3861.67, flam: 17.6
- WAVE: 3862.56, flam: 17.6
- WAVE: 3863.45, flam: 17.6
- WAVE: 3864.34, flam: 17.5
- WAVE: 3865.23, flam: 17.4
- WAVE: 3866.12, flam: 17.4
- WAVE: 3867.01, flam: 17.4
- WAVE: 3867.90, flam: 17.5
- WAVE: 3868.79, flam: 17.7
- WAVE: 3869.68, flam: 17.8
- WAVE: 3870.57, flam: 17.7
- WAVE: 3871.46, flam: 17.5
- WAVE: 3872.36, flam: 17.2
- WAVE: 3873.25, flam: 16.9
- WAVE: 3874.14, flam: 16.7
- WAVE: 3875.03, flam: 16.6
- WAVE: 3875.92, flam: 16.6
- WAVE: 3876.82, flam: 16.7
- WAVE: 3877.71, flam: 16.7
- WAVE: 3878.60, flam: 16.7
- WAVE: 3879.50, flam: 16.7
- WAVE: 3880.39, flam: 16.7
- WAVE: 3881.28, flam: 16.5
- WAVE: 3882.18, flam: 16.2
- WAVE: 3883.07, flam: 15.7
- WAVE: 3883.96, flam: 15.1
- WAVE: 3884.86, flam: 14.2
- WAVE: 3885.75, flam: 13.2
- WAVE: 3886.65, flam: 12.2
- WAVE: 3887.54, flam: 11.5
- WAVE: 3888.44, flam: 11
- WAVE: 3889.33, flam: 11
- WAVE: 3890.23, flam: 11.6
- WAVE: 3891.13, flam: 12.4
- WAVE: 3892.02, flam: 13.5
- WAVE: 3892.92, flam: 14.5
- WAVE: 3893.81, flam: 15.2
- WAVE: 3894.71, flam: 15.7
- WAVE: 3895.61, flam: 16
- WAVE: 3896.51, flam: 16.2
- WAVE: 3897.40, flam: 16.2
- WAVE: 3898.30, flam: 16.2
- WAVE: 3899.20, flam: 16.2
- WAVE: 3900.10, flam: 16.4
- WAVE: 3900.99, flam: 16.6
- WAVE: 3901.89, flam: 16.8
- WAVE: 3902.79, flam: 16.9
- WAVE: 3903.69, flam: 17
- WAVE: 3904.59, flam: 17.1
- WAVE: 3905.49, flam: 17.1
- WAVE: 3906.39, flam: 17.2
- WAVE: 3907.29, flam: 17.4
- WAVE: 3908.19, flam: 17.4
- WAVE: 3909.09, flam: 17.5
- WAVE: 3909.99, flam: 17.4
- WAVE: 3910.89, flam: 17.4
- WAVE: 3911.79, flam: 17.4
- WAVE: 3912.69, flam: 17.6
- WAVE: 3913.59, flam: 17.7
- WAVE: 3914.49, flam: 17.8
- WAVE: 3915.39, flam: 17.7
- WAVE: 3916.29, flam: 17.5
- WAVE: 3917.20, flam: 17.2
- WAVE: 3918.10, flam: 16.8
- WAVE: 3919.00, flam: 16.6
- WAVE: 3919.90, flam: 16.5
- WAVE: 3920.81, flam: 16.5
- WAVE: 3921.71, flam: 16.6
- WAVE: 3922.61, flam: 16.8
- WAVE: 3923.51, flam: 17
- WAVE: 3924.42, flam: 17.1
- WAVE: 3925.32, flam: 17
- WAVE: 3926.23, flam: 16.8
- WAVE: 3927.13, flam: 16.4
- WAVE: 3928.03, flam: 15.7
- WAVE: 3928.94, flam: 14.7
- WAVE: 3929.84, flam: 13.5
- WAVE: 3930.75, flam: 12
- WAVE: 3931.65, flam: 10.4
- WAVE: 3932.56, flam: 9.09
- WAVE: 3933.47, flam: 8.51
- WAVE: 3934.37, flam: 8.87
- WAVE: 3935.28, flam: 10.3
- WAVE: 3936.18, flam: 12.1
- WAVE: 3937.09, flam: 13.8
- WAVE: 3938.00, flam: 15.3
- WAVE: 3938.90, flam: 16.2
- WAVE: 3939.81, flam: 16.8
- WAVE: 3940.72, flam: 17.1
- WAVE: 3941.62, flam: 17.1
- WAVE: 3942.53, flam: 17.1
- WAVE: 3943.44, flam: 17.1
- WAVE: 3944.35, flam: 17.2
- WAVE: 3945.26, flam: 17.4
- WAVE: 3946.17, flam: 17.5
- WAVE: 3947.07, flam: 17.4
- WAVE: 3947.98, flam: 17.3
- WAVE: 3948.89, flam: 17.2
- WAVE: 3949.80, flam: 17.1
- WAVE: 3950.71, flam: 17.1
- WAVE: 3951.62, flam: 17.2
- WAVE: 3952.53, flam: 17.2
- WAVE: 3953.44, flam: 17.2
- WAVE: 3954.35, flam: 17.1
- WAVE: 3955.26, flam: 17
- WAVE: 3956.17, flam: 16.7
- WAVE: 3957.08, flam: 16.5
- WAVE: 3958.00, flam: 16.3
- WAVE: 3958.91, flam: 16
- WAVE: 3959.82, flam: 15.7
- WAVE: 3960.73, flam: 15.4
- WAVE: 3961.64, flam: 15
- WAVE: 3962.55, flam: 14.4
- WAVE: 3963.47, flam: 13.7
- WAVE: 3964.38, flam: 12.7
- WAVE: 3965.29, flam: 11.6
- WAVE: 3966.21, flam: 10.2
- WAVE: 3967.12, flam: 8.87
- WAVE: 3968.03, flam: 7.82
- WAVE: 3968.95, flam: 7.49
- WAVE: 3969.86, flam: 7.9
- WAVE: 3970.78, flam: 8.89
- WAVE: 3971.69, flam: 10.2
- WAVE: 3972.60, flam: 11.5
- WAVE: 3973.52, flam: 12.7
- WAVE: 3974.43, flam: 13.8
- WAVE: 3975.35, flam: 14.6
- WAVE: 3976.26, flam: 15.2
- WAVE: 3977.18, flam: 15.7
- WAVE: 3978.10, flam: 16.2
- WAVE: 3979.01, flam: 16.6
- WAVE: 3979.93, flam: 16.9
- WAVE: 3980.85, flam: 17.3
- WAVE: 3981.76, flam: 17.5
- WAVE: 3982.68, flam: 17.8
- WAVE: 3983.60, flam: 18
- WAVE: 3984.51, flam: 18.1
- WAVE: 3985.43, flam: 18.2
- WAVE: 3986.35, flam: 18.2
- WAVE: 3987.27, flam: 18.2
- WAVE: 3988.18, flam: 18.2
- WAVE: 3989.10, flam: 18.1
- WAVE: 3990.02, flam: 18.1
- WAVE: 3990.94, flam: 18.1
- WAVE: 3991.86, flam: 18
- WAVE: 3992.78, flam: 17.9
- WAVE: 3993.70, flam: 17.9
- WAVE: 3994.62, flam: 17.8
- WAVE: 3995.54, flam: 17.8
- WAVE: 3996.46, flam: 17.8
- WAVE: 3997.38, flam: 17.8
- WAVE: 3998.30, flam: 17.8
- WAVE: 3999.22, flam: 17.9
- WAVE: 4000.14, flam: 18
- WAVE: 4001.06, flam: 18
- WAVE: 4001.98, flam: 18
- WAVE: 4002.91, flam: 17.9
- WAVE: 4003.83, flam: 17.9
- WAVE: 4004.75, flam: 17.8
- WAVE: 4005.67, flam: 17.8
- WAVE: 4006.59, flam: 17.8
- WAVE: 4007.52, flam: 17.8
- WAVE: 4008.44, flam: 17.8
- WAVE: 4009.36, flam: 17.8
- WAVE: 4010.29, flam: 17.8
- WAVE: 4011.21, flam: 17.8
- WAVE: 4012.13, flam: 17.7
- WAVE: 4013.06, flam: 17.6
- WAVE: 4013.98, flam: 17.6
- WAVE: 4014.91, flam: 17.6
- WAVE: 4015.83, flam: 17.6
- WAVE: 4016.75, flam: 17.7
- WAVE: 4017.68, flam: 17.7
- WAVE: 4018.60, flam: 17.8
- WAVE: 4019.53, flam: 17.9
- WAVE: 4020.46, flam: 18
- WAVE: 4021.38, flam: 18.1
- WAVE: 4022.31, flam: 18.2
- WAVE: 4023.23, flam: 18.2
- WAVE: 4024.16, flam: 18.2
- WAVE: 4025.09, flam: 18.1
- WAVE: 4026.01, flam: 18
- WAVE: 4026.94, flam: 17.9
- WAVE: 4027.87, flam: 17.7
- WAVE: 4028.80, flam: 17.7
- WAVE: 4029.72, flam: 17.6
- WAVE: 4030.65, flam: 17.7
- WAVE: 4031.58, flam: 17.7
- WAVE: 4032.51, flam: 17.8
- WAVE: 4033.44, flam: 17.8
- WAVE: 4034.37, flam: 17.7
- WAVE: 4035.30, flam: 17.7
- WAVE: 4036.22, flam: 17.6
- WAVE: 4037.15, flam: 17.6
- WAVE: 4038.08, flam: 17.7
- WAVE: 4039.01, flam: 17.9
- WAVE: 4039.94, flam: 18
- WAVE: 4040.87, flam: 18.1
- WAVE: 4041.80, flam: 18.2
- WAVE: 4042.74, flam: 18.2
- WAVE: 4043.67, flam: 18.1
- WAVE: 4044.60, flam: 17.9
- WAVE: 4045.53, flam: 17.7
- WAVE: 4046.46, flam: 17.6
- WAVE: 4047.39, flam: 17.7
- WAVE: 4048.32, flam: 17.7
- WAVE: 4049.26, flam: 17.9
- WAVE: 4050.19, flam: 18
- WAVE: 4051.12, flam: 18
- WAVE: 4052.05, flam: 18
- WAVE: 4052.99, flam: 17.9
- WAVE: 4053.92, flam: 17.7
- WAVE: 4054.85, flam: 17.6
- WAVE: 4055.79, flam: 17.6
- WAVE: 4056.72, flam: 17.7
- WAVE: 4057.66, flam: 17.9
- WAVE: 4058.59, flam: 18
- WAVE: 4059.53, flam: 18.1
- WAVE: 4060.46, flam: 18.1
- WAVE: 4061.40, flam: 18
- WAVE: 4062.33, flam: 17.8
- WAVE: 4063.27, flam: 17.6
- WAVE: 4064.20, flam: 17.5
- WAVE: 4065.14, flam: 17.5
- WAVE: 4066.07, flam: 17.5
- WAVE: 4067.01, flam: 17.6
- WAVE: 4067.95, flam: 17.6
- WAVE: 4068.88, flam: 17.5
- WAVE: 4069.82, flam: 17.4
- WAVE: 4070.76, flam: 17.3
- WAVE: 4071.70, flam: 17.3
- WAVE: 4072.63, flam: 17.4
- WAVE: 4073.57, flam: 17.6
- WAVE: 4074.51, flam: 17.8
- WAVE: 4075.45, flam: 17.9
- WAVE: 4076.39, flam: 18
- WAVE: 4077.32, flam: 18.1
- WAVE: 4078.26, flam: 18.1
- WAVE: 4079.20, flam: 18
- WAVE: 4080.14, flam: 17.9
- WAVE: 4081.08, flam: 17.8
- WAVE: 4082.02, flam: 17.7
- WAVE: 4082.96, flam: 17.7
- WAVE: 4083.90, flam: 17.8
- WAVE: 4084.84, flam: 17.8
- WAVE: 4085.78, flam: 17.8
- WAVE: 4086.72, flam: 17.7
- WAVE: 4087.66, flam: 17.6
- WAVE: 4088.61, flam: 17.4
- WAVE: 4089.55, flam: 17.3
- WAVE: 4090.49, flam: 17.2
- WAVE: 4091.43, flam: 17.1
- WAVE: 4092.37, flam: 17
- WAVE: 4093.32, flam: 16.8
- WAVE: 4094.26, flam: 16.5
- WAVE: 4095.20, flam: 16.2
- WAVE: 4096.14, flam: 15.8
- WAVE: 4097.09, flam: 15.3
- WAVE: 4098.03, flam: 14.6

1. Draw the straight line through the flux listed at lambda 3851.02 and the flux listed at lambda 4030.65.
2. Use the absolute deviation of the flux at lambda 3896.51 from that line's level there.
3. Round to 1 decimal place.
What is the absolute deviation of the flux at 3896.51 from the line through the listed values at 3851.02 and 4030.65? 1.1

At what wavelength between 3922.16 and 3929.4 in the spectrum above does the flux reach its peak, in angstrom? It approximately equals 3924.42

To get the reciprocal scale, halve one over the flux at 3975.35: 0.0342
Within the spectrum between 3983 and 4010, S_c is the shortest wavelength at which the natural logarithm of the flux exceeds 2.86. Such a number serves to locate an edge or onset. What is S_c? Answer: 3983.60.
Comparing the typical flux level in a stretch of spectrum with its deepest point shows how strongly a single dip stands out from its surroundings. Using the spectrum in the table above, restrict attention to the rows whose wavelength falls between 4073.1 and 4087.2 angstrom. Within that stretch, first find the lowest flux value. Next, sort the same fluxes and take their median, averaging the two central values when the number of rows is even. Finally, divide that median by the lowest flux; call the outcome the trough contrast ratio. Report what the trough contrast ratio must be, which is 1.01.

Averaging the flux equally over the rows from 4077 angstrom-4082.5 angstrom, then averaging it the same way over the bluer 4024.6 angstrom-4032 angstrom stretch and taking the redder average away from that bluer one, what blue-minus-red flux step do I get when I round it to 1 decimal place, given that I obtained -0.1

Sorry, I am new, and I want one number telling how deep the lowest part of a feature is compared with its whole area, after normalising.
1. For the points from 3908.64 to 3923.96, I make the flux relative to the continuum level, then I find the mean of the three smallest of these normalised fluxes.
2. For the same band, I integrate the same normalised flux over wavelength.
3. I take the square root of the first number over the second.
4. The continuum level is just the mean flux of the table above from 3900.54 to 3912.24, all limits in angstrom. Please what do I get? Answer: 0.251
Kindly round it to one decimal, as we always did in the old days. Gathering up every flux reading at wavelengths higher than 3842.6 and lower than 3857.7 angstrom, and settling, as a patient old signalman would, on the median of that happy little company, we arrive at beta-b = 16.9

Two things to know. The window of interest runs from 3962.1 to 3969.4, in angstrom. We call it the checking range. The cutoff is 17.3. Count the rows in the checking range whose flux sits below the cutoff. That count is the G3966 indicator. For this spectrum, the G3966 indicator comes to 8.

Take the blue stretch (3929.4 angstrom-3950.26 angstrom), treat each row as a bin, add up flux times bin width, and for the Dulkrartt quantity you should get 305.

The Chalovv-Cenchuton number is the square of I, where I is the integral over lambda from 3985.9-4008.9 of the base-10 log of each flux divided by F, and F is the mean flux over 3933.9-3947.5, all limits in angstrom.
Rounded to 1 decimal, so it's 2.3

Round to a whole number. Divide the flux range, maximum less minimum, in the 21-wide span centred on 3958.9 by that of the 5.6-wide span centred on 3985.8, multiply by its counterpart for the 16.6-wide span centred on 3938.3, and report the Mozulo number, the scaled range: 436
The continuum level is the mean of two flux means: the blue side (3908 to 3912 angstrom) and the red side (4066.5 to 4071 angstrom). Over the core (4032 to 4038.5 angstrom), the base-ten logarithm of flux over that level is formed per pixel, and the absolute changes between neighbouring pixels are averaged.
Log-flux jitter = 0.0012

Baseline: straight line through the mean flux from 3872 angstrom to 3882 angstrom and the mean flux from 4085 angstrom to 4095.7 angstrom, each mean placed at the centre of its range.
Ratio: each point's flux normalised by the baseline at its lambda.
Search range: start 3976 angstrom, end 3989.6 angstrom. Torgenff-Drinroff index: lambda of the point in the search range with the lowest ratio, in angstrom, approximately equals 3976.26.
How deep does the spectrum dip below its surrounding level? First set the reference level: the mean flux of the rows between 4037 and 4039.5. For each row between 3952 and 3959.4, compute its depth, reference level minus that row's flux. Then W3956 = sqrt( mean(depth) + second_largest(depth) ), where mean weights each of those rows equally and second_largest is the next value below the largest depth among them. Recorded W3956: 1.6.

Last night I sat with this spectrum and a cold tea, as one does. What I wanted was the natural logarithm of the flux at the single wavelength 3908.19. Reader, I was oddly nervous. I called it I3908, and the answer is 2.86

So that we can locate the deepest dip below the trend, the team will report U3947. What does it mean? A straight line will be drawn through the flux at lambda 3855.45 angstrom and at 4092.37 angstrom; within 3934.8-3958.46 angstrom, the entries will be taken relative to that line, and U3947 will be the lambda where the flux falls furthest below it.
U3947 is 3935.28 angstrom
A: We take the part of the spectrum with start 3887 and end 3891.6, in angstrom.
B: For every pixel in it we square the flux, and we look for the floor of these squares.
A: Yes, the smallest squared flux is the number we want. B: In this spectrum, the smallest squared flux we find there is 121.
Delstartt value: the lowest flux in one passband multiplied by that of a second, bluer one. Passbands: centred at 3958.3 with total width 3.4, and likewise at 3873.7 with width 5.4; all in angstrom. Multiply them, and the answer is 261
